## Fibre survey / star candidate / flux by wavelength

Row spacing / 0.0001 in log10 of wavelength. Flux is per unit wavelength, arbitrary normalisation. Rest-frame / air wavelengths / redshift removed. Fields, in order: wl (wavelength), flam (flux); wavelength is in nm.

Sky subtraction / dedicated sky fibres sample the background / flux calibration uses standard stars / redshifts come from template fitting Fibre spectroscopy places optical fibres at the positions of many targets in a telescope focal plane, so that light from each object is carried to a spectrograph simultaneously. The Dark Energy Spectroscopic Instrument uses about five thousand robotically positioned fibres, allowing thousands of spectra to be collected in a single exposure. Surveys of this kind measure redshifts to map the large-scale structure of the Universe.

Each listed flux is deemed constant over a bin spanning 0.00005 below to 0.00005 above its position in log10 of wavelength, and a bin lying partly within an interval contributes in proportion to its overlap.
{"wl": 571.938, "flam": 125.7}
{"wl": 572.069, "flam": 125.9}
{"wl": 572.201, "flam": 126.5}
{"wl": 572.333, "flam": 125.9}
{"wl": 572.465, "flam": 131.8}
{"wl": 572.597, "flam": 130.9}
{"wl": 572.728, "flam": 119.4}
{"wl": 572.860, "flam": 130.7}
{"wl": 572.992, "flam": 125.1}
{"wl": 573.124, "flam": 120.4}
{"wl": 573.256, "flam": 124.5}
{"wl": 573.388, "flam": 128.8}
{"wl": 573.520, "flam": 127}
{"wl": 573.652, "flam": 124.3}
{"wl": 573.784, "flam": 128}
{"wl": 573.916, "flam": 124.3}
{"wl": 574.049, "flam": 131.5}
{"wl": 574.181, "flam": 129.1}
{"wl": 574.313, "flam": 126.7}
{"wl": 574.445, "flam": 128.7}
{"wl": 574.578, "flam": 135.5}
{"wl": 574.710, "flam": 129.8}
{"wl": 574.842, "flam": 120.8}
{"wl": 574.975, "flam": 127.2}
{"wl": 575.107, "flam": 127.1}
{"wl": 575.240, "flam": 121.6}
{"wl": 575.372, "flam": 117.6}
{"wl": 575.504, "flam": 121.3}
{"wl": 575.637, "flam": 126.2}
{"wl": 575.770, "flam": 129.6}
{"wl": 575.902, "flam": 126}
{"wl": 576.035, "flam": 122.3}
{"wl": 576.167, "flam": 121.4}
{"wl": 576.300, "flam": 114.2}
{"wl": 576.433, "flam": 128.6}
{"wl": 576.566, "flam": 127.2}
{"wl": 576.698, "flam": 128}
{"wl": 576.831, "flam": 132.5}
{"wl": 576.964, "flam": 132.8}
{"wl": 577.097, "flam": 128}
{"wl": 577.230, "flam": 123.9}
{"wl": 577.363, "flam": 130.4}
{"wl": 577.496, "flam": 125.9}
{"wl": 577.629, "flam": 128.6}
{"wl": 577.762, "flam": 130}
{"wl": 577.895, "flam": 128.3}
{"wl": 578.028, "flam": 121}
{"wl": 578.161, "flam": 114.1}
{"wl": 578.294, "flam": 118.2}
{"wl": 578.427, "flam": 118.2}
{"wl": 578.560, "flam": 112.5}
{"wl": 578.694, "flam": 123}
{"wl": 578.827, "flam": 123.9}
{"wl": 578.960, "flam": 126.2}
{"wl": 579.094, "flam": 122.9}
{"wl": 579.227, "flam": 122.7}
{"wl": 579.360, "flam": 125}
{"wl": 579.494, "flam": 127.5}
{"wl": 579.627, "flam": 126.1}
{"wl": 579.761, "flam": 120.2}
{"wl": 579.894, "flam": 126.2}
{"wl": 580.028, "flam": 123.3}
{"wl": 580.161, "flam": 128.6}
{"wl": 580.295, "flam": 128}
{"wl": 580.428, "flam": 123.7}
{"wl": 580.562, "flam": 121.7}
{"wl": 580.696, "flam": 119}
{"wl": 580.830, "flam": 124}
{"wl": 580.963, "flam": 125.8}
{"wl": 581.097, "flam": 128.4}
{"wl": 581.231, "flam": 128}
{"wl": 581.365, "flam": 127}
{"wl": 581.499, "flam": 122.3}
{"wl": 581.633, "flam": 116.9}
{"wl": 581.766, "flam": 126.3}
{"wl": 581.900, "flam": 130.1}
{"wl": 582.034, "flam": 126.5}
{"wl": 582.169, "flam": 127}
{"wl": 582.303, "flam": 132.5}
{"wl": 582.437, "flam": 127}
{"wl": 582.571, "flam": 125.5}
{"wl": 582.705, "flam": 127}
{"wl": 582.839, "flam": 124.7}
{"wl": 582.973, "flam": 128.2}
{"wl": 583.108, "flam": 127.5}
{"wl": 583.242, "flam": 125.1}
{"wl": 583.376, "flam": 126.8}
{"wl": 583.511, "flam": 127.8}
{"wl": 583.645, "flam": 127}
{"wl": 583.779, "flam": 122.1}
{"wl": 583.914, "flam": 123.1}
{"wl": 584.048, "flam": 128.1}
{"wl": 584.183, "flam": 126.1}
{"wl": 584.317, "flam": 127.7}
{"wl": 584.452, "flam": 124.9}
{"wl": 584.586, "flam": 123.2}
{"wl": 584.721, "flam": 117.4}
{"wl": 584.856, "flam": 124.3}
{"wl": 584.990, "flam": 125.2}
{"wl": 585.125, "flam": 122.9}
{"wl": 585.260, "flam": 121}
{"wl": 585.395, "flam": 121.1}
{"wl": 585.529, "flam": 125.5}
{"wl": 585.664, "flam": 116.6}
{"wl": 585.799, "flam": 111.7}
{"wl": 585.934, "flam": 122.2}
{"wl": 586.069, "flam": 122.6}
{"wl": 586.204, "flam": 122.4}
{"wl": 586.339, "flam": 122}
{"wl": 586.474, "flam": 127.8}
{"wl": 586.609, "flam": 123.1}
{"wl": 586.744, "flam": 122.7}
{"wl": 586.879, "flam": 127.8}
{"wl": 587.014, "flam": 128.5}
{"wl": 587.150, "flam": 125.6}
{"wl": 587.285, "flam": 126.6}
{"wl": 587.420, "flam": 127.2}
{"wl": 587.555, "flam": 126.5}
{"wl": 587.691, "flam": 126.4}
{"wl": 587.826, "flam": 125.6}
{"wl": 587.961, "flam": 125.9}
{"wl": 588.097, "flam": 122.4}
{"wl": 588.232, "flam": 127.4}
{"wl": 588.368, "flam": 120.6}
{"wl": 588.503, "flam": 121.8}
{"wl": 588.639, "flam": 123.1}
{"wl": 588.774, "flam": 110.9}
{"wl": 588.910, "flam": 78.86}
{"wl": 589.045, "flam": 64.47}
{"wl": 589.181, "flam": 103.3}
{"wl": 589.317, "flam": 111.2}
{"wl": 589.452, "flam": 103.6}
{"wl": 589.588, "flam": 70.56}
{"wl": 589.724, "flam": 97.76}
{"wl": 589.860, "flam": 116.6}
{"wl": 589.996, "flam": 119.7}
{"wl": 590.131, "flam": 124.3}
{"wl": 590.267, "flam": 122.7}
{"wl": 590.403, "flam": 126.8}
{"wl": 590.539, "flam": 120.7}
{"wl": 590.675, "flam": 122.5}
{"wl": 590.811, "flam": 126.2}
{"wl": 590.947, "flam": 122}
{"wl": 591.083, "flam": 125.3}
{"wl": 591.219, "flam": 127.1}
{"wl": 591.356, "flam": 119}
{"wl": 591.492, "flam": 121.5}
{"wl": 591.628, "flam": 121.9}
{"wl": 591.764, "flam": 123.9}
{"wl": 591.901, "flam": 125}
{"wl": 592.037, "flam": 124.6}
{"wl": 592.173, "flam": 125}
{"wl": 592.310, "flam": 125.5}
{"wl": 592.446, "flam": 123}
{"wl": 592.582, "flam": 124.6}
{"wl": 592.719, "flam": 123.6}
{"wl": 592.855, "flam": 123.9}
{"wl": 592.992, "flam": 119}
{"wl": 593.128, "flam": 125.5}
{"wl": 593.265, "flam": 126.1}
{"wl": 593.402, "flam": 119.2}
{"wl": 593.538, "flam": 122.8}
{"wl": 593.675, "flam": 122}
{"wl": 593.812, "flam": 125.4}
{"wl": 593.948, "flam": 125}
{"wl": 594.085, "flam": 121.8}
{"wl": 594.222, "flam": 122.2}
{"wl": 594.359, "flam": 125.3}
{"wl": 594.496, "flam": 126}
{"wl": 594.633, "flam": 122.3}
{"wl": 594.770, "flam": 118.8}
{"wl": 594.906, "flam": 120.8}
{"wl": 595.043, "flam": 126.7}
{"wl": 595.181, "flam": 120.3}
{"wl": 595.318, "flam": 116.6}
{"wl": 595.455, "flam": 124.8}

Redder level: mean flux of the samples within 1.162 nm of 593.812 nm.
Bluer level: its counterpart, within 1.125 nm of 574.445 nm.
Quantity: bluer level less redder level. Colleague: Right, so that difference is 3.5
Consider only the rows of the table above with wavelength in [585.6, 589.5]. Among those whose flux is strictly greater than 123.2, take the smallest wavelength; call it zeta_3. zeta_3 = 586.474 nm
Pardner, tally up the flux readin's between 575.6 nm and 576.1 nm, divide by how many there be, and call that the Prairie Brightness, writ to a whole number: 126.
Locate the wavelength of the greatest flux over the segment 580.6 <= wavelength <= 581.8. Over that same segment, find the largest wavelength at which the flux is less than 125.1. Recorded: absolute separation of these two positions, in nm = 0.54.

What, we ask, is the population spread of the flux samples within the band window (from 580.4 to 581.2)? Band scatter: 3.0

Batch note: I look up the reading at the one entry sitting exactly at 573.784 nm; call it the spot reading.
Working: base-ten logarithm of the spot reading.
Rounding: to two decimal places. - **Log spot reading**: 2.11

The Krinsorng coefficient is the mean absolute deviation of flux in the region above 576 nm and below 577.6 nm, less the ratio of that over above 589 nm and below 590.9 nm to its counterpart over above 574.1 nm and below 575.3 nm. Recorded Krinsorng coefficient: -1.1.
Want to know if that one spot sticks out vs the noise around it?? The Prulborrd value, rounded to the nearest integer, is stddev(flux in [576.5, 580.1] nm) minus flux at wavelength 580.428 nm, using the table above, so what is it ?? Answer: -119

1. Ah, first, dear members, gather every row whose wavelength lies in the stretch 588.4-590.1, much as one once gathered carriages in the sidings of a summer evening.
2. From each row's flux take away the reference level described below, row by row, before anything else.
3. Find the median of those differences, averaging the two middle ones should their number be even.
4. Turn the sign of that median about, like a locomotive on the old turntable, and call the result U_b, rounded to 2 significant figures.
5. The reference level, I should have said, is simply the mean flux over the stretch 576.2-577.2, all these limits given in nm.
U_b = 20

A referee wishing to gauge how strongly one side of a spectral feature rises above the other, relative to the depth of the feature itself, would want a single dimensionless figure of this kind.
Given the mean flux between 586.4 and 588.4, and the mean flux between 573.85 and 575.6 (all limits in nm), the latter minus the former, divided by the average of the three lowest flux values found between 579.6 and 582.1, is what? 0.005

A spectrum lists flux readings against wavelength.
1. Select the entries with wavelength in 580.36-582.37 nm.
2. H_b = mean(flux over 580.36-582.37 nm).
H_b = 125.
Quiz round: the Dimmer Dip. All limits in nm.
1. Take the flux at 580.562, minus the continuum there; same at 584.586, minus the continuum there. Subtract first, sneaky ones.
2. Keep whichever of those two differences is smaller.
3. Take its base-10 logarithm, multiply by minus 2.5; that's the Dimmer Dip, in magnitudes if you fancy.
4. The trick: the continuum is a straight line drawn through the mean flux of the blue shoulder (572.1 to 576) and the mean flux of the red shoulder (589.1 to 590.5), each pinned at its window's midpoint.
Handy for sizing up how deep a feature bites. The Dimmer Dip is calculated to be -0.9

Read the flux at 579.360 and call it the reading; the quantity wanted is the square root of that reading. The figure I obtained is 11.2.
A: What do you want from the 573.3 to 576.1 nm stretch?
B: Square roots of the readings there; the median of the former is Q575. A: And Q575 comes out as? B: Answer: 11.3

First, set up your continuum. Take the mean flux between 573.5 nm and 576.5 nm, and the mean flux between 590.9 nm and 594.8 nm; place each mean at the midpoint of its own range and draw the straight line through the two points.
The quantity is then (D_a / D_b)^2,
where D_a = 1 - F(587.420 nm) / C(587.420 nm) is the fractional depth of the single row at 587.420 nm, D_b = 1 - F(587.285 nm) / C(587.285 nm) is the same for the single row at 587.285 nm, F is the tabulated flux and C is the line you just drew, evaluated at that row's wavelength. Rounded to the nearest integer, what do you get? 2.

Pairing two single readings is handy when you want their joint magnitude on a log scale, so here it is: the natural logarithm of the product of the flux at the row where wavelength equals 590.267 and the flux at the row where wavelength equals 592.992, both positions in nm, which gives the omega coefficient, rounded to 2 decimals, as 9.59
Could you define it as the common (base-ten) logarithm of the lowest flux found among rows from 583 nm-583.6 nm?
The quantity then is 2.10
